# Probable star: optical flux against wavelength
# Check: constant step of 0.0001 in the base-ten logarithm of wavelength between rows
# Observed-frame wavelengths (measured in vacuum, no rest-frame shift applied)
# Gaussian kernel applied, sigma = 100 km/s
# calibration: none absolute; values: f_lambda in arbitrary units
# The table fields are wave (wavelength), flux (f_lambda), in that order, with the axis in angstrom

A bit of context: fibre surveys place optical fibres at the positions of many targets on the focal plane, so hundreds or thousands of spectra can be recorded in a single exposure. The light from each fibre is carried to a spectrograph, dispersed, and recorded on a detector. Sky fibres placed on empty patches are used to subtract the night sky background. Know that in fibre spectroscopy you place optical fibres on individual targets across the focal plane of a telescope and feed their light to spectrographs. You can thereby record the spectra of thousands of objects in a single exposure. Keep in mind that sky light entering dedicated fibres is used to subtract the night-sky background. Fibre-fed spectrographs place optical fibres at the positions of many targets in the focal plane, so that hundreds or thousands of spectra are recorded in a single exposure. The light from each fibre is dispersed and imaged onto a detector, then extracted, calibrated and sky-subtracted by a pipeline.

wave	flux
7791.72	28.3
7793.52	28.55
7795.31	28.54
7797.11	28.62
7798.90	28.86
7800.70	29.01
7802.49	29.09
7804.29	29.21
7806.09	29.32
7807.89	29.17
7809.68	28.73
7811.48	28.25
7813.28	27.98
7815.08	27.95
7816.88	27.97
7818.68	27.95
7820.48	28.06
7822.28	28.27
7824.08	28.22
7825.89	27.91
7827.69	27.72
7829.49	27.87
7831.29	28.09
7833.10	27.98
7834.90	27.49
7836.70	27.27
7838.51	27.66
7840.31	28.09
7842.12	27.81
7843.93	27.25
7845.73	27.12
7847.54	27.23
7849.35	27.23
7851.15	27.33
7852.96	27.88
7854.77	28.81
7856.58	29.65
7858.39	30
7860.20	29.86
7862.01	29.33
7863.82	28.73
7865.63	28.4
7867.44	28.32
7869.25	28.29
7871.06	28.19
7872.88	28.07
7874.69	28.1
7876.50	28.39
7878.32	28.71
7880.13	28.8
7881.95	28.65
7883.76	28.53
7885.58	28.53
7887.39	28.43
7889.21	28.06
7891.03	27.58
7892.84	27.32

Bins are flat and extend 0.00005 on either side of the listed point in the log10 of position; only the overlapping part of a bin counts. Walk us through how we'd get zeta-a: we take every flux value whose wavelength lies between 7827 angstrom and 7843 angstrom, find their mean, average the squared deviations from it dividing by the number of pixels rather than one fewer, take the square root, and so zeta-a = 0.26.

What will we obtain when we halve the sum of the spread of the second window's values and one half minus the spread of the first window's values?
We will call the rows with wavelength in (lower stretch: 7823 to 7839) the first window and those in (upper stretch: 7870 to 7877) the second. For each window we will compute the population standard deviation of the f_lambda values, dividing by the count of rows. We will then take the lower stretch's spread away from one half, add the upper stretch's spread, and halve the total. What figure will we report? 0.2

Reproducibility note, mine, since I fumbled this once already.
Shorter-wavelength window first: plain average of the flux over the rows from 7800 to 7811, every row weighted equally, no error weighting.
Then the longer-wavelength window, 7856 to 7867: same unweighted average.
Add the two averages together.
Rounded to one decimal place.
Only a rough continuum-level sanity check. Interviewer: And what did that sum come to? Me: 58.4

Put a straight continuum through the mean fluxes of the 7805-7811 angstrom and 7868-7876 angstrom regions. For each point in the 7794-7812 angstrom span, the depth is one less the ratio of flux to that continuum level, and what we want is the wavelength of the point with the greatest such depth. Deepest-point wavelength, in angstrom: 7811.48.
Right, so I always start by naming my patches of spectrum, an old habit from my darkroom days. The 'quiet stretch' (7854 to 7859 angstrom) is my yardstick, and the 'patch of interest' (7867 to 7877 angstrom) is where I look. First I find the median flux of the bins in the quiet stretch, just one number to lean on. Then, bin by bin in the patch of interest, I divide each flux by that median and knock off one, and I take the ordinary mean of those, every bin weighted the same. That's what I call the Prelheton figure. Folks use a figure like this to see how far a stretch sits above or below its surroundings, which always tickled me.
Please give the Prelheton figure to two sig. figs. -0.048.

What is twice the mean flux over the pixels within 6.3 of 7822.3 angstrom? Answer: 56.0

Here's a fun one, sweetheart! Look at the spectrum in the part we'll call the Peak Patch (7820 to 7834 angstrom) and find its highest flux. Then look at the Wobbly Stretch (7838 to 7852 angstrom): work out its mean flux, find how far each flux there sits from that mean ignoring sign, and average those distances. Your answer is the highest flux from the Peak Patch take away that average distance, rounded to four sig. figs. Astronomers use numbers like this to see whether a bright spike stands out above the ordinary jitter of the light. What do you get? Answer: 27.98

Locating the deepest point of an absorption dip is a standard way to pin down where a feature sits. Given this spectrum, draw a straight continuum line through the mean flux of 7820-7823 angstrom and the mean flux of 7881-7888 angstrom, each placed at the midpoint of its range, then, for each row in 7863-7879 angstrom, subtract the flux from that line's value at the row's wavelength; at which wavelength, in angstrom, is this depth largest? 7872.88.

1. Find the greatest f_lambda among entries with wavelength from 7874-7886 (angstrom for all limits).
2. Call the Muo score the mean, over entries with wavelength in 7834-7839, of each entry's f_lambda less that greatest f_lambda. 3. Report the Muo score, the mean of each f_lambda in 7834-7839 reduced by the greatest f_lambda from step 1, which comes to -1.3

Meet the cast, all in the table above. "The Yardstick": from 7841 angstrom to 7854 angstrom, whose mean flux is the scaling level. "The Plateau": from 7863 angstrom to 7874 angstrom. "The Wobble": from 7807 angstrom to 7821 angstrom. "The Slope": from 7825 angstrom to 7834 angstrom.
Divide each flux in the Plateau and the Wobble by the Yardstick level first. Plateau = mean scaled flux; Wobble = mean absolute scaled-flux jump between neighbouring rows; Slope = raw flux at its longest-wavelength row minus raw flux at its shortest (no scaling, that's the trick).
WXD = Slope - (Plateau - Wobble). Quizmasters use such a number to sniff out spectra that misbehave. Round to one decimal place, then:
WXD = -1.0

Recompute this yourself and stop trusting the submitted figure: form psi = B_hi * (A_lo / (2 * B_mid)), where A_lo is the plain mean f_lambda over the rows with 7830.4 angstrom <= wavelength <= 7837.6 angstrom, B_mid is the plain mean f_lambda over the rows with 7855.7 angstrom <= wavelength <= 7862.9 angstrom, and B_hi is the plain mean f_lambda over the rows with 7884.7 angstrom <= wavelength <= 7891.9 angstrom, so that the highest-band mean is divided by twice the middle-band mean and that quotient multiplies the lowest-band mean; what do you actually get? 13.1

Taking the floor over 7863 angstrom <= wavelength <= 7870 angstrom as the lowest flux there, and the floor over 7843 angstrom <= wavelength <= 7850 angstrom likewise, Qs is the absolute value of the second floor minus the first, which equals 1.2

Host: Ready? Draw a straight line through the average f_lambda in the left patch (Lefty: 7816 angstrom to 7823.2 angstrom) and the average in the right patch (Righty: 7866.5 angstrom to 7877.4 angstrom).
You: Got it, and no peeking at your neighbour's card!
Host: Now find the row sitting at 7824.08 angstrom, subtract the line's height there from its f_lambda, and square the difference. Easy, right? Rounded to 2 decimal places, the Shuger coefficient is 0.02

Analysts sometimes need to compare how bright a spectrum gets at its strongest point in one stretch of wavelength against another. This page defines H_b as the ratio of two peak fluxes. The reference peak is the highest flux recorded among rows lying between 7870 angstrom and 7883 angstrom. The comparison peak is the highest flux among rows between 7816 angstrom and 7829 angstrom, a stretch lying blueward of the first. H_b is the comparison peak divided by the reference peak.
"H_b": 0.98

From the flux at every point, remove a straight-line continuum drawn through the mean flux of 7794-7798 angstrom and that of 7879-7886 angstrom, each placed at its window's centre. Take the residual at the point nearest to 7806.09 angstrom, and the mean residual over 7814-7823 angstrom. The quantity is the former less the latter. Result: 1.3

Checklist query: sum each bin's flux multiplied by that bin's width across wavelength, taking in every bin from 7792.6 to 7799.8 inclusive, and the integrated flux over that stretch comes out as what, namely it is 206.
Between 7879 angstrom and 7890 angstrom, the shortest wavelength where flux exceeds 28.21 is 7880.13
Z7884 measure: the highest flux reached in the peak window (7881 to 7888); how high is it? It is 28.65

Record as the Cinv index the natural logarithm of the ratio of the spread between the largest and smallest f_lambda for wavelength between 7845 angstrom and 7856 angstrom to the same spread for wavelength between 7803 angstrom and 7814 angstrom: 0.23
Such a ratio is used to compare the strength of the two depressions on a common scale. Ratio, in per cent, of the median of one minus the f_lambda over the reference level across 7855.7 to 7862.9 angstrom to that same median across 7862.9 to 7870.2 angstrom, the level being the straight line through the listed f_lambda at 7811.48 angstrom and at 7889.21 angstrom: 662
